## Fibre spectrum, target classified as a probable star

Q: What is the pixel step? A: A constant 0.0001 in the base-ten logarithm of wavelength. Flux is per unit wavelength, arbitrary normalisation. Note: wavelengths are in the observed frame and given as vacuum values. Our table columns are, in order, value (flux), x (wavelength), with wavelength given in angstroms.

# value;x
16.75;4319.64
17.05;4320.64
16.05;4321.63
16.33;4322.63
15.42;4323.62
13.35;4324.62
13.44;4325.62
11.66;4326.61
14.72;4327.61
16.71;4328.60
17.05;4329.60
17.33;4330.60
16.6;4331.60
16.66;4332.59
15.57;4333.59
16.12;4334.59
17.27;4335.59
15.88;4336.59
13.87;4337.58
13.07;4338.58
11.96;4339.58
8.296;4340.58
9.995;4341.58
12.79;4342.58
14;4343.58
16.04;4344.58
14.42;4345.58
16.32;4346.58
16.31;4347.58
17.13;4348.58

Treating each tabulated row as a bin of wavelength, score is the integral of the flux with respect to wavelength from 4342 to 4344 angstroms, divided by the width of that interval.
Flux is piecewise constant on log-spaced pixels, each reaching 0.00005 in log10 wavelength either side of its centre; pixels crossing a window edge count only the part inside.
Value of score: 13.2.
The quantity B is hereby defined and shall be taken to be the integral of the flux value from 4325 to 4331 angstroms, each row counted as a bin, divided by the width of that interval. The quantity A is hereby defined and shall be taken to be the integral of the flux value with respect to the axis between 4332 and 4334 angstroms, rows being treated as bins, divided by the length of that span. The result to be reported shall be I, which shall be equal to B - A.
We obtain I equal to -1.1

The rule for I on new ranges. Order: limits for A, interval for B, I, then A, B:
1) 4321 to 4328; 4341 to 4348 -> -0.3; 14.5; 14.2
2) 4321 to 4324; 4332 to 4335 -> 0.1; 16.0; 16.1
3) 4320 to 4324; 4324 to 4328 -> -3.0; 16.3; 13.3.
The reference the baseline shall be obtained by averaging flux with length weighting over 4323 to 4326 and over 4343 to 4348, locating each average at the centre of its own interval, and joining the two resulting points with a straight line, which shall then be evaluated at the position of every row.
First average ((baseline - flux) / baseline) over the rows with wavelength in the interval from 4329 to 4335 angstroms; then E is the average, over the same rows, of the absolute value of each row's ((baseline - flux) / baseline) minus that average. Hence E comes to 0.04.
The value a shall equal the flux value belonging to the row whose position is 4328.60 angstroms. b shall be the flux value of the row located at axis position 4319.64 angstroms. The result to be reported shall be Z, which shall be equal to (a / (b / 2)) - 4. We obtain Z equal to -2.0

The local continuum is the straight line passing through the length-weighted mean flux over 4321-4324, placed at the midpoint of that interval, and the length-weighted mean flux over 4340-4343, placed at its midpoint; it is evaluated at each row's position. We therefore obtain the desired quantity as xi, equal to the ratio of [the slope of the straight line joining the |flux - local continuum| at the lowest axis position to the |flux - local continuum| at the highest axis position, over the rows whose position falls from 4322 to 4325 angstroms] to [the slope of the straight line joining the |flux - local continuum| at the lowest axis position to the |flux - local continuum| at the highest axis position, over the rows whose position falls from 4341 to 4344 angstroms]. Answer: 0.4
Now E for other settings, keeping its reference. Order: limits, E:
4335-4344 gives 0.14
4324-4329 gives 0.09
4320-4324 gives 0.04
